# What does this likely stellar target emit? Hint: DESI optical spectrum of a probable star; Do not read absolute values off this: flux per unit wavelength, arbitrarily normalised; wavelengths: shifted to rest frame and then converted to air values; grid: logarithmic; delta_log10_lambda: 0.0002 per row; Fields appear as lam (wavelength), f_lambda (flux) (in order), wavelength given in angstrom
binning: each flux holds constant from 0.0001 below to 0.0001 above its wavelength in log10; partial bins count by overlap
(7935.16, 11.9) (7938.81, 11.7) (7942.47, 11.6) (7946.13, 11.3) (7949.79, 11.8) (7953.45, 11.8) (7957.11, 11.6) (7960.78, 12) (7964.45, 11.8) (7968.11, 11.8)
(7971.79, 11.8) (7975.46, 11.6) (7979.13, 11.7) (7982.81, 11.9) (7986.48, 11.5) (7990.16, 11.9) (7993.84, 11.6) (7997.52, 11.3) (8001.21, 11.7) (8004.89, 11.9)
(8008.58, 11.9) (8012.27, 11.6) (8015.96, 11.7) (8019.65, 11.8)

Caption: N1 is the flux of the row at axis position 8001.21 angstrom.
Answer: 11.7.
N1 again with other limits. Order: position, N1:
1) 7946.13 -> 11.3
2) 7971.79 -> 11.8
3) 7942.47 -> 11.6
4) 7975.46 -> 11.6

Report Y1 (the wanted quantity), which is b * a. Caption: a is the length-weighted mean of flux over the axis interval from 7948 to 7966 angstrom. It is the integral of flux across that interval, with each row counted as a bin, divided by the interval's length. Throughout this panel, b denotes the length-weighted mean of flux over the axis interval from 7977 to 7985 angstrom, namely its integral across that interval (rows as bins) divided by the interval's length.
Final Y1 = 139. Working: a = 11.8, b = 11.8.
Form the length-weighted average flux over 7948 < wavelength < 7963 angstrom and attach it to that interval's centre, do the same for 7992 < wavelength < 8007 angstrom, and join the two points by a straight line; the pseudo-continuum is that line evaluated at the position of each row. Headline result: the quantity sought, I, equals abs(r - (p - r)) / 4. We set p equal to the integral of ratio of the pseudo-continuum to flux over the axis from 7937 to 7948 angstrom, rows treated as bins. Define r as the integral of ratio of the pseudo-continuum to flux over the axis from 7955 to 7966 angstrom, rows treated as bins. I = 2.66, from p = 11.30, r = 11.0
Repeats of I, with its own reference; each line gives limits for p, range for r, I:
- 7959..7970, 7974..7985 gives 2.77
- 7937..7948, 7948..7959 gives 2.71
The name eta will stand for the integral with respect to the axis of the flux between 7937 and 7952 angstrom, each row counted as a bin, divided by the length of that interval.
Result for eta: 11.6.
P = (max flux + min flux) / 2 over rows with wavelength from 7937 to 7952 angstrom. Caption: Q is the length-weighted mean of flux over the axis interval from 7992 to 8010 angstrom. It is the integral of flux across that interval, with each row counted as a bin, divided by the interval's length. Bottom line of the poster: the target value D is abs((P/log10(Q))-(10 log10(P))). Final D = 0.20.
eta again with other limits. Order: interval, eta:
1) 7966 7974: 11.8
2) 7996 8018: 11.7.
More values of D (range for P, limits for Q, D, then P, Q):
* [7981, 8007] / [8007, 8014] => 0.20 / 11.60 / 11.7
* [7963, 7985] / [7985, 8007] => 0.32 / 11.75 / 11.7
